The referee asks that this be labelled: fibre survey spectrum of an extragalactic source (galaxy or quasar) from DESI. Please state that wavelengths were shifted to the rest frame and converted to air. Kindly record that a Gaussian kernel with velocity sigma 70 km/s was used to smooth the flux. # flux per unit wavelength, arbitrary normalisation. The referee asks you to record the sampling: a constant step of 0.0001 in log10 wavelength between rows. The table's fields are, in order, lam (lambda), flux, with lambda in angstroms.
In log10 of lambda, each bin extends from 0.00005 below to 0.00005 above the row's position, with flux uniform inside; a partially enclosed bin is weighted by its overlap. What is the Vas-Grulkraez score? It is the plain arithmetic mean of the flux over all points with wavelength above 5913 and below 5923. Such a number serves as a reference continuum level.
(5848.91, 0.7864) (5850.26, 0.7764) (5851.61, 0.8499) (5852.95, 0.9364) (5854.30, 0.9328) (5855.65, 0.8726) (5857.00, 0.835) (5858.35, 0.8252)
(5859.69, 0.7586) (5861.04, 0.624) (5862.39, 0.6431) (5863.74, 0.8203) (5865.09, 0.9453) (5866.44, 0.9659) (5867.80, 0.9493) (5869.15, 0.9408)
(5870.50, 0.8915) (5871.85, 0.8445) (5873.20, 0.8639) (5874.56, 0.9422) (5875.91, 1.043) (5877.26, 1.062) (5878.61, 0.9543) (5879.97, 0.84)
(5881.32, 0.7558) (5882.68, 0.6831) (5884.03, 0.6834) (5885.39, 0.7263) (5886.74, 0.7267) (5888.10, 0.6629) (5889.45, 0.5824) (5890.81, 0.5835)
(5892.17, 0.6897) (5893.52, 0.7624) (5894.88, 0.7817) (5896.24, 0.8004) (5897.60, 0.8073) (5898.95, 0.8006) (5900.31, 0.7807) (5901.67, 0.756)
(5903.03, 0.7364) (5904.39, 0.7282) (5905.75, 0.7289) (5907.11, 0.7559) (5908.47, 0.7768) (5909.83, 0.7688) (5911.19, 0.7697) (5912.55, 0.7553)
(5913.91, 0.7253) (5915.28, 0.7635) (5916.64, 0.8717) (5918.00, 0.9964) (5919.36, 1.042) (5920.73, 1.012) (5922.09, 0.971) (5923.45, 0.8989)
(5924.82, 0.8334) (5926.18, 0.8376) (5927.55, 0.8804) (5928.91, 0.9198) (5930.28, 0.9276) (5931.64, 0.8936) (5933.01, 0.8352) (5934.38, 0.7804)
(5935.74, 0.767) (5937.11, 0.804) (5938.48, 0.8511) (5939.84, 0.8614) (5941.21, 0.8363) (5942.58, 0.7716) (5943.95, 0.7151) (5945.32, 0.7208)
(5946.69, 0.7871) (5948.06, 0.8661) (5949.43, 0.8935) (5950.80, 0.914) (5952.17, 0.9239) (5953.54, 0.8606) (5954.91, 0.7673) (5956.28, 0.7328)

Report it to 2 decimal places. 0.91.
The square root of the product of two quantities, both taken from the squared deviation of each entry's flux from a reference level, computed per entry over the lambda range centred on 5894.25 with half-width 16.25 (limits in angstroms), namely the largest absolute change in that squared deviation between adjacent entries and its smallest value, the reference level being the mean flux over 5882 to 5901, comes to 0.0014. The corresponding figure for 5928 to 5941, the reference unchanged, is 0.0062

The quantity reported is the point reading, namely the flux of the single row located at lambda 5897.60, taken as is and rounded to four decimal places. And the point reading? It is 0.8073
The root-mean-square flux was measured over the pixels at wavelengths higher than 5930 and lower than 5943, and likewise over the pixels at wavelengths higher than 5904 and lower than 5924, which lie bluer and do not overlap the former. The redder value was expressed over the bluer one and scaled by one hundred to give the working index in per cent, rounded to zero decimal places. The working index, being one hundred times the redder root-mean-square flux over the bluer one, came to 99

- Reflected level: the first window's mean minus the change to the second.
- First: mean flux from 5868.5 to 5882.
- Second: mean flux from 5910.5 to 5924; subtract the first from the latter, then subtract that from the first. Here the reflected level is 0.95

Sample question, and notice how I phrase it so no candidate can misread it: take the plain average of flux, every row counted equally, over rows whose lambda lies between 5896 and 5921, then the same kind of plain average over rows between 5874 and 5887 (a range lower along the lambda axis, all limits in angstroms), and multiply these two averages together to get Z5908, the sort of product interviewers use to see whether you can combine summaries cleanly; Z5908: 0.681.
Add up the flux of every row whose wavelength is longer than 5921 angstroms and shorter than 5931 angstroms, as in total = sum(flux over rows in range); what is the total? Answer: 6.3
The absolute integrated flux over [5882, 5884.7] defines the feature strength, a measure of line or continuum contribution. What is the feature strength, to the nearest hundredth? 1.85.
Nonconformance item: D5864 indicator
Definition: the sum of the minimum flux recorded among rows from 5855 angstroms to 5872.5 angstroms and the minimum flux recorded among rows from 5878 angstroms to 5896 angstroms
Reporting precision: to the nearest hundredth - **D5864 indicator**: 1.21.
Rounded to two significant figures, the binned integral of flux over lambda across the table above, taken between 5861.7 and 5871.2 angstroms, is 8.3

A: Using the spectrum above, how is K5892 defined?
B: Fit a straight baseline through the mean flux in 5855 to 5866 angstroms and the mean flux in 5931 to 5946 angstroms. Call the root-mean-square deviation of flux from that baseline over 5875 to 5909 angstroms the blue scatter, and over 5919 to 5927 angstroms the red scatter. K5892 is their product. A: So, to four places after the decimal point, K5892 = 0.0180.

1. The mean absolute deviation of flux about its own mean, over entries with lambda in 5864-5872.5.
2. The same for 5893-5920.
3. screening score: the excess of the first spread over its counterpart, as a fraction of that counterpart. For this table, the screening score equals -0.3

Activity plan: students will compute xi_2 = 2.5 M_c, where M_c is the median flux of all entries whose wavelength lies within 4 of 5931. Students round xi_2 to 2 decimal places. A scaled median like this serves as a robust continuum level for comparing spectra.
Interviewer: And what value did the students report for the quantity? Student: 2.22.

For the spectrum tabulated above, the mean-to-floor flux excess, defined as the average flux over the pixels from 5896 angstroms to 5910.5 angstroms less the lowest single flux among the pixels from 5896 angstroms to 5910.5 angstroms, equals 0.04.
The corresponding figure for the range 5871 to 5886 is 0.17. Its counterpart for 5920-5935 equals 0.11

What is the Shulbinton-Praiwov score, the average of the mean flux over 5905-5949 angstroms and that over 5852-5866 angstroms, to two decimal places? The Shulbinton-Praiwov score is 0.83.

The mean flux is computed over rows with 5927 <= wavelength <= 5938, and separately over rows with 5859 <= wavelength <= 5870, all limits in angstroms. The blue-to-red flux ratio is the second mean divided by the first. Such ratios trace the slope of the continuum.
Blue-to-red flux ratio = 0.98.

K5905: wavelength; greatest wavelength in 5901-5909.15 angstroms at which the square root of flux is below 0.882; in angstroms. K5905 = 5908.47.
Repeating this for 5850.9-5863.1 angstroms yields 5862.39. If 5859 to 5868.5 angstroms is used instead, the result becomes 5862.39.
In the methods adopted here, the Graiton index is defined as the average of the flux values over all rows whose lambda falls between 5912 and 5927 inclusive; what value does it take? 0.88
